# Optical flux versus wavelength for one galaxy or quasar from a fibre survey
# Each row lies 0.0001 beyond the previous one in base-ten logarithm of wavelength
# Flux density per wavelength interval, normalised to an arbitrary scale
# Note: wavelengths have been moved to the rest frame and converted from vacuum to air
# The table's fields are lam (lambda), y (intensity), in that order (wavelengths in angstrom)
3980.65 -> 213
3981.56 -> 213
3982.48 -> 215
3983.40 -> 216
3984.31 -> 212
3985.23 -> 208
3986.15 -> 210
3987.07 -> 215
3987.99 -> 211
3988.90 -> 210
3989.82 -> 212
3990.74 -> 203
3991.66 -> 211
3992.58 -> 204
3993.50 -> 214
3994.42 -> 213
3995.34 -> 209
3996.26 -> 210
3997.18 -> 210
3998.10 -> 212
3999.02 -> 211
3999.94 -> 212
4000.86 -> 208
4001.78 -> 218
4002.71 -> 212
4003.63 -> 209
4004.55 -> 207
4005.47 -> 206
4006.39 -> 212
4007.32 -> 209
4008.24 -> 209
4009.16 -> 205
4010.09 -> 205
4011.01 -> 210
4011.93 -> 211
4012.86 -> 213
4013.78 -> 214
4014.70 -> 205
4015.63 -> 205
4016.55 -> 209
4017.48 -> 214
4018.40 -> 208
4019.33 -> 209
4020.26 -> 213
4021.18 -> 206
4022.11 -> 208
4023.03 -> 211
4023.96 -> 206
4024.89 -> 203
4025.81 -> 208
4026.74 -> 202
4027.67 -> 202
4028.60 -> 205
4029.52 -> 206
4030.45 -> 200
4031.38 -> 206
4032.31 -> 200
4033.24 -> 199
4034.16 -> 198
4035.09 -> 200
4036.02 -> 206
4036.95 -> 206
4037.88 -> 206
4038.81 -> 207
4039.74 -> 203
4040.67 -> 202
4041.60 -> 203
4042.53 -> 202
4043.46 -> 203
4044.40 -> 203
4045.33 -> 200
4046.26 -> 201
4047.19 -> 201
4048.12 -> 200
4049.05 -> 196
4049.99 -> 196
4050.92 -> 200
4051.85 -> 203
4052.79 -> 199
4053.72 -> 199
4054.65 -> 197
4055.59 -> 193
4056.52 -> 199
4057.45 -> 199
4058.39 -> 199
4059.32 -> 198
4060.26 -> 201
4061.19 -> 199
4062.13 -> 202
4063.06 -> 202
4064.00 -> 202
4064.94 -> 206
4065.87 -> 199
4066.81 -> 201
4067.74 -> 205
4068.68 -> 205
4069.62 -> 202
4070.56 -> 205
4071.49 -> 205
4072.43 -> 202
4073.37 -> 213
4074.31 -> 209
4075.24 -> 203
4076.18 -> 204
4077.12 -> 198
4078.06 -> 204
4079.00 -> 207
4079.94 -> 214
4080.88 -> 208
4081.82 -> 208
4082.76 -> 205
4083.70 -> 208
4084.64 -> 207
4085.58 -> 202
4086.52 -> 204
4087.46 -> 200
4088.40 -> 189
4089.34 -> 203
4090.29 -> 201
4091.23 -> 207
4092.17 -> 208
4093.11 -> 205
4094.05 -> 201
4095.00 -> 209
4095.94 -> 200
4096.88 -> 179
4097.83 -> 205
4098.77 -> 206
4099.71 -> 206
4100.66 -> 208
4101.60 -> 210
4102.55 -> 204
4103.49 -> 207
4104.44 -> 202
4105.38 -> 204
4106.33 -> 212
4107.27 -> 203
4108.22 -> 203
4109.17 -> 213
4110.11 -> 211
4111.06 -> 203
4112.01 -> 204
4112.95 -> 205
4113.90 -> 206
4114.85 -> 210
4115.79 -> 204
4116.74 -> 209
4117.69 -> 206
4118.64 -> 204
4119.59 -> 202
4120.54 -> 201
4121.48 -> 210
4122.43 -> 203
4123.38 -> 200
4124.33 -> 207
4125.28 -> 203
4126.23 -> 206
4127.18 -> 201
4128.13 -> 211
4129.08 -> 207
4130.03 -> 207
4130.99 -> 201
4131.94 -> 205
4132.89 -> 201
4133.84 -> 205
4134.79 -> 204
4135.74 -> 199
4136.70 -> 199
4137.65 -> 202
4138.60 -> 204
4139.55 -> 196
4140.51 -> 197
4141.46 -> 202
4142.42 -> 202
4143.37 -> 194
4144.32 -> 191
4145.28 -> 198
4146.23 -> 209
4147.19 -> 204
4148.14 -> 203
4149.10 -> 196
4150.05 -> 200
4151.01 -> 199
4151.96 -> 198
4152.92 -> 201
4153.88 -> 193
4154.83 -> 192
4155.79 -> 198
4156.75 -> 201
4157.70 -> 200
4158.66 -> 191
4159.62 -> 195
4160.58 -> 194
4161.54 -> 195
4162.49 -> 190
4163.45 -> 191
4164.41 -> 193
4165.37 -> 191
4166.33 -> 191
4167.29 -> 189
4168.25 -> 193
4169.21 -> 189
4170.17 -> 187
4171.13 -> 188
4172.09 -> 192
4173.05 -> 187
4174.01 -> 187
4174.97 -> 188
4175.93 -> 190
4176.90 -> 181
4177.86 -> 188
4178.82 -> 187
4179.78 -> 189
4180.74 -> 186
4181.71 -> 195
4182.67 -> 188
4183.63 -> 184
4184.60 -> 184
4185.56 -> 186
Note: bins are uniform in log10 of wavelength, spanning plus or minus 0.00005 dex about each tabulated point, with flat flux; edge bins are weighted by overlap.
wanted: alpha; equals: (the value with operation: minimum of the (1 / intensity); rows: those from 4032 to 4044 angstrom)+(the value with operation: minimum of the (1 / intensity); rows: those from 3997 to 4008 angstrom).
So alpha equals 0.0094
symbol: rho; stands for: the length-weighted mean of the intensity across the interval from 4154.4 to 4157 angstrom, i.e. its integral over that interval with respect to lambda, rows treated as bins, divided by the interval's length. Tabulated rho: 196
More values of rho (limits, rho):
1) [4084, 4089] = 201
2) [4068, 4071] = 203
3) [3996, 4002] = 212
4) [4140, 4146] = 198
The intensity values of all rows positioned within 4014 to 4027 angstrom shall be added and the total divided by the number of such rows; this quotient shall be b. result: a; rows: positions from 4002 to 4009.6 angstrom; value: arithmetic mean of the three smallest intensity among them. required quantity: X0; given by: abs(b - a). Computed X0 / 2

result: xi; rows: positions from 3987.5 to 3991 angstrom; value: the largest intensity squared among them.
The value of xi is 44944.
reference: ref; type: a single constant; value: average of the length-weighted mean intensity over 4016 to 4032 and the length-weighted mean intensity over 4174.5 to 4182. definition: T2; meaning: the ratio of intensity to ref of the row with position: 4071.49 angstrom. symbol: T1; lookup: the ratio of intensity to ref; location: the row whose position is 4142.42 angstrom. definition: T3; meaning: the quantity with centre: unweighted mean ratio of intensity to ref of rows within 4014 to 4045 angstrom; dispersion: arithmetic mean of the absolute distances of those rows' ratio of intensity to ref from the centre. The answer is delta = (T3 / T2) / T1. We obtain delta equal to 0.0143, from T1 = 1.02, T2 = 1.04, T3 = 0.0152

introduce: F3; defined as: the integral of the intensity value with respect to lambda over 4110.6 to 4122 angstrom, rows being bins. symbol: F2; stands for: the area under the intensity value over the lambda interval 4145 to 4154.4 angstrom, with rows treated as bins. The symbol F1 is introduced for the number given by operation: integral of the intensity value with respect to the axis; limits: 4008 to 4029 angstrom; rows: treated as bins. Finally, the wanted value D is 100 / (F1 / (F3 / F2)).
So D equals 0.029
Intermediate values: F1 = 4364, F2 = 1882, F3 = 2342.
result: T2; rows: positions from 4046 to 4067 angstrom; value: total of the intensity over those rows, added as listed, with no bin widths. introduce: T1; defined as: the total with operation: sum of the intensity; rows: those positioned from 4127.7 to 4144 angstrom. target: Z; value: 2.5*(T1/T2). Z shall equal 1.9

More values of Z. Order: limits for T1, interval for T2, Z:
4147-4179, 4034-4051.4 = 4.3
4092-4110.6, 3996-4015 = 2.3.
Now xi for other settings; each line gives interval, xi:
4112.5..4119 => 44100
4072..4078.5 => 45369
